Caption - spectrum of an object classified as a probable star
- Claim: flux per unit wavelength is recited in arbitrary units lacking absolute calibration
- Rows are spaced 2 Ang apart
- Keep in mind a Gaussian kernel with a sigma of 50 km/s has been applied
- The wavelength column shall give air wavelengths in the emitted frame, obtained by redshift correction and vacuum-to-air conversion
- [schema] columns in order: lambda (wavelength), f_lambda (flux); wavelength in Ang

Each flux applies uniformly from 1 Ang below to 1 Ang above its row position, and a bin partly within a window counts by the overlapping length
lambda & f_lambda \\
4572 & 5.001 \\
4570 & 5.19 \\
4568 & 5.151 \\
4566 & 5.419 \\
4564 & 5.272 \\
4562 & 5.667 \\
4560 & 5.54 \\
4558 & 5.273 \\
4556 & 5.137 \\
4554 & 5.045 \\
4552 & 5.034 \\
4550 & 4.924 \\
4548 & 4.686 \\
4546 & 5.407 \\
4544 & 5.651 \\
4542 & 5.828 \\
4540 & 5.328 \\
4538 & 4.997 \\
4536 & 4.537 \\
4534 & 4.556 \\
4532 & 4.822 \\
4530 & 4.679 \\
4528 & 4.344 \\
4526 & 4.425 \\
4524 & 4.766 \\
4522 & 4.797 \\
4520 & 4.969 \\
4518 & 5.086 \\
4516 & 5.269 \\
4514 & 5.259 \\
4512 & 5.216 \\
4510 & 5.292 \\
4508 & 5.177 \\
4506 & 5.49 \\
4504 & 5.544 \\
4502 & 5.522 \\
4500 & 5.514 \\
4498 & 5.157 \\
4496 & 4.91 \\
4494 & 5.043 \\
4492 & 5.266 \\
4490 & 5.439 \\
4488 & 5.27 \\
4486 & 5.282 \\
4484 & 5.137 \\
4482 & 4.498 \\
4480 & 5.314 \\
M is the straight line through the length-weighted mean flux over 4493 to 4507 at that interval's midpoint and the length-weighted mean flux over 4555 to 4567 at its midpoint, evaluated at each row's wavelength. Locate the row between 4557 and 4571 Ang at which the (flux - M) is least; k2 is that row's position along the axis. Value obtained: 4568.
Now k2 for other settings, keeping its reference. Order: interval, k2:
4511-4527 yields 4526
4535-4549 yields 4536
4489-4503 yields 4496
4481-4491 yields 4482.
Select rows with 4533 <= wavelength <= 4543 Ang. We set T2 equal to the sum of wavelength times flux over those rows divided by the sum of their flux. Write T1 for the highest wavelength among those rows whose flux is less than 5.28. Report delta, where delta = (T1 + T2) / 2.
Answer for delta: 4538.1 Ang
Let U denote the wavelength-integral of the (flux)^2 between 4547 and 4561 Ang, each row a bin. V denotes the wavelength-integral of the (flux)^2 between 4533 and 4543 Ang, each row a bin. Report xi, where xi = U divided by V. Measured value 1.4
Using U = 364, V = 257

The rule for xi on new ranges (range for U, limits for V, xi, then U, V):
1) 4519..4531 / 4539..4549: 0.9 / 262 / 291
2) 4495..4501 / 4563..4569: 1.0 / 162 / 167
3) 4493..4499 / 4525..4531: 1.3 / 152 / 121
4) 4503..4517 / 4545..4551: 2.6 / 397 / 151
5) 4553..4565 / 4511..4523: 1.1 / 340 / 312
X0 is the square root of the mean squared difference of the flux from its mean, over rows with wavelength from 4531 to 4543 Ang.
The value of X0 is 0.45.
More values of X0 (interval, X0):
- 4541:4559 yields 0.34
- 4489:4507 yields 0.22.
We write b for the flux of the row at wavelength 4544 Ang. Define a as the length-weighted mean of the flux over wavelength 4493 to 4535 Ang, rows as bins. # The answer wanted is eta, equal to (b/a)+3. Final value 4.12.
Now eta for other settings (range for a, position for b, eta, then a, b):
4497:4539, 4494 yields 4.00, 5.02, 5.043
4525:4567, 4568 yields 4.02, 5.07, 5.151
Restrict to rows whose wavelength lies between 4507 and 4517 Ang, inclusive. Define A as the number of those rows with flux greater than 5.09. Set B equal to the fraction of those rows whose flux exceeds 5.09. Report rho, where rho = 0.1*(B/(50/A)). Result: 0.0100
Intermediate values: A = 5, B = 1.0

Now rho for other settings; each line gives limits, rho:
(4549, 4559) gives 0.0016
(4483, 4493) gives 0.0100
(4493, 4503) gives 0.0036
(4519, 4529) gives 0.0000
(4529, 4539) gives 0.0000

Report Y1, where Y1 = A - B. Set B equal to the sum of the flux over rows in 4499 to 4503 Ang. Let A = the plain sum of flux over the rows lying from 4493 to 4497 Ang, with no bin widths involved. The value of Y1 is -1.1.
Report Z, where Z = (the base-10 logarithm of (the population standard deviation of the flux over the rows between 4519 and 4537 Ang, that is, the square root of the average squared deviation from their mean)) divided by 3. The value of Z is -0.239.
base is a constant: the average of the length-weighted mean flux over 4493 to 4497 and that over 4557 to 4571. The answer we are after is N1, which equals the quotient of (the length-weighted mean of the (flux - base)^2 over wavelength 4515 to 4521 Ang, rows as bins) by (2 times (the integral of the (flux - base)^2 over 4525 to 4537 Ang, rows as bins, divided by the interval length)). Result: 0.0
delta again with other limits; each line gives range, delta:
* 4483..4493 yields 4490.0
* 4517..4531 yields 4526.9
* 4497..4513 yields 4508.5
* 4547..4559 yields 4555.6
